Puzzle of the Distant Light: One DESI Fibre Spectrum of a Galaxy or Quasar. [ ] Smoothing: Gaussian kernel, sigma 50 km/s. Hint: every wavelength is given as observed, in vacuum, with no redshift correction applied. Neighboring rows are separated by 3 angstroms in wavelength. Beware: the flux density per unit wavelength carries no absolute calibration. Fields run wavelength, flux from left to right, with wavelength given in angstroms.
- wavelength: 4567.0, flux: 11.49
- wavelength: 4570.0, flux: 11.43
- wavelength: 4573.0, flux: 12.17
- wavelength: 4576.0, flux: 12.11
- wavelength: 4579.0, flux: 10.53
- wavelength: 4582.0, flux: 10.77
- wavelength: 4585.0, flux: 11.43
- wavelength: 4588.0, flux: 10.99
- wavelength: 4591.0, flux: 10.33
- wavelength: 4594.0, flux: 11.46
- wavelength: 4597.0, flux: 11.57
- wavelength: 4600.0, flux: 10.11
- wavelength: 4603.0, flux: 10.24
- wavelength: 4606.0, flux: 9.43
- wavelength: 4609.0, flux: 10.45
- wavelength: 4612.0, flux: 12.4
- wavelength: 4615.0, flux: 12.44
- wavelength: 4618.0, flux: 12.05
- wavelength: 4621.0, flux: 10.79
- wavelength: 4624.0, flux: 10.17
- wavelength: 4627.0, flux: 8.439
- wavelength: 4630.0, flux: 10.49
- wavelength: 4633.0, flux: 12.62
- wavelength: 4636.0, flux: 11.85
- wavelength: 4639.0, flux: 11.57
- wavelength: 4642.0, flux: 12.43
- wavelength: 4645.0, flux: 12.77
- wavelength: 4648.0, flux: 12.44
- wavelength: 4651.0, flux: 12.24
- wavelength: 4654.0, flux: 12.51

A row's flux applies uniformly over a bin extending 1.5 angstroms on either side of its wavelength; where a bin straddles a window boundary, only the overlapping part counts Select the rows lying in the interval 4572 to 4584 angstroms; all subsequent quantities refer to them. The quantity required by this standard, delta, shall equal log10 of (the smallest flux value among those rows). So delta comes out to 1.02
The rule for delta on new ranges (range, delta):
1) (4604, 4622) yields 0.97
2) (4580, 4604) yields 1.00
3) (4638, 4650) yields 1.06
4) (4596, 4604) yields 1.00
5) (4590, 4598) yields 1.01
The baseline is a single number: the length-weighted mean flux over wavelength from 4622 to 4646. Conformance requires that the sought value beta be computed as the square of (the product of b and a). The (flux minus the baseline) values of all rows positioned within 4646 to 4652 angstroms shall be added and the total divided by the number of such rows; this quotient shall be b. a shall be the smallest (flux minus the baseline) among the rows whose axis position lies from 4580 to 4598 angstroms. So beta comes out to 1.01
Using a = -0.9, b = 1.1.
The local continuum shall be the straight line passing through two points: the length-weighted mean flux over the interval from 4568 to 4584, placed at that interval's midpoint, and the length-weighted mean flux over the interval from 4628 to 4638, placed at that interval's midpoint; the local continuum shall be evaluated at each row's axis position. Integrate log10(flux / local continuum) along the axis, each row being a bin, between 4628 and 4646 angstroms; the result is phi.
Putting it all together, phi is 0.20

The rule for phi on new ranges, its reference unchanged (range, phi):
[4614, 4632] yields -0.58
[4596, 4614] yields -0.54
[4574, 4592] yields -0.25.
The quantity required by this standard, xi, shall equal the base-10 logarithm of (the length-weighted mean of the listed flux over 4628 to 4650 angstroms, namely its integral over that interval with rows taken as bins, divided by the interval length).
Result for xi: 1.08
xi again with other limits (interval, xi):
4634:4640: 1.07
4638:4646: 1.09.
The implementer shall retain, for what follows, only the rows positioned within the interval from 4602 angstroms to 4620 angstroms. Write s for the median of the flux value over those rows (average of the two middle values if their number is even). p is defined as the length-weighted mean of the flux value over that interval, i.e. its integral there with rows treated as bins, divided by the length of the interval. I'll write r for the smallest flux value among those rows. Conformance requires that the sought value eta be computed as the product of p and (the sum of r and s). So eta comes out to 231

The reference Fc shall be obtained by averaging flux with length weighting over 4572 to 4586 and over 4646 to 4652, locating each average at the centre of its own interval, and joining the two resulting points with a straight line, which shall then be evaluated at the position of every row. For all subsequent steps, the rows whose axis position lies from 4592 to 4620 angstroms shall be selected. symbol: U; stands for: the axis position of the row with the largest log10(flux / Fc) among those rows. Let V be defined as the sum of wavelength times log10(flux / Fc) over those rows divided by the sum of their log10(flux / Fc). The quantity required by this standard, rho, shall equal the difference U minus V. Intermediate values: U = 4612.0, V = 4602.5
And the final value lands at 9.5 angstroms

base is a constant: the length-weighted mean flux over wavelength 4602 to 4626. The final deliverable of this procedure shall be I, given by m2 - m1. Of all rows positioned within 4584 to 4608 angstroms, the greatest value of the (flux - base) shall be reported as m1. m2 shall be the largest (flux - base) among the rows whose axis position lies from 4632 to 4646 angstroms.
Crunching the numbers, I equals 1.2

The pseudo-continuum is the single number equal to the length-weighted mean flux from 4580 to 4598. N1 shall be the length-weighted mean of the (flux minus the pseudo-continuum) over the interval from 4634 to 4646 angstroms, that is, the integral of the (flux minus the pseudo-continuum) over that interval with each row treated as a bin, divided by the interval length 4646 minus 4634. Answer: 1.1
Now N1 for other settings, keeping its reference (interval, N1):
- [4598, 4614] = -0.4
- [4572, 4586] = 0.3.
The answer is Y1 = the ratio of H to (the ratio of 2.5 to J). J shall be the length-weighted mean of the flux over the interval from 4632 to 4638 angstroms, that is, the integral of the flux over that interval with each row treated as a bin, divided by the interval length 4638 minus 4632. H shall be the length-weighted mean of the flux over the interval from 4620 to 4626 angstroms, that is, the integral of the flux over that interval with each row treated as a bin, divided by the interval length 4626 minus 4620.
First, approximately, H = 10.3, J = 12.1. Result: 50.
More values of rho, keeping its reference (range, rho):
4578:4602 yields -5.5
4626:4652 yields 4.9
